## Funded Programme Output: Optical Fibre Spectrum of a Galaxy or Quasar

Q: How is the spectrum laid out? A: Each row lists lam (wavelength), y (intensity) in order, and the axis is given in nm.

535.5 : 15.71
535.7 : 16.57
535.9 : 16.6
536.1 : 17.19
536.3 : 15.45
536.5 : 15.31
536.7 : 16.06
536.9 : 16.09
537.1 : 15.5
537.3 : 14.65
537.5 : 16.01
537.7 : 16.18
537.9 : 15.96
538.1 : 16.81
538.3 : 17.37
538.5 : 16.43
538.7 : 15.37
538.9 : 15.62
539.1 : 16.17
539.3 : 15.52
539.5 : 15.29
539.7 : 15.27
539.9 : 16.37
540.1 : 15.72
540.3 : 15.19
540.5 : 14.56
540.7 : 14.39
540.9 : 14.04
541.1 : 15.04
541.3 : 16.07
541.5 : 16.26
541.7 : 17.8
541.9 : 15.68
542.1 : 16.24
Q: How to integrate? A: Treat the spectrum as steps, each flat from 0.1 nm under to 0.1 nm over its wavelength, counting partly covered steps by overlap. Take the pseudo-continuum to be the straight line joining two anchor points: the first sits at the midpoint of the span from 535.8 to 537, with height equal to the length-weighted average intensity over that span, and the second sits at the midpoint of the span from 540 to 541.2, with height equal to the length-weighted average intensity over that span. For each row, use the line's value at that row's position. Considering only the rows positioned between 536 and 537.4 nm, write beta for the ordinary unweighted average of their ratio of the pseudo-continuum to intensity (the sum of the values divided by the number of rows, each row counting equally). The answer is 1.02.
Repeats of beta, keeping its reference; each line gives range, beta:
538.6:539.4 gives 0.98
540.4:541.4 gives 1.00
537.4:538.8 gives 0.96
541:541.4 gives 0.94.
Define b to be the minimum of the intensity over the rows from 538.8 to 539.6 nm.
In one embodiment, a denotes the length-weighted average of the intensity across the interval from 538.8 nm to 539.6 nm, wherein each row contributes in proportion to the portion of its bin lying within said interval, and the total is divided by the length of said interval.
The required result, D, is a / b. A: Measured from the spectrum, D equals 1.02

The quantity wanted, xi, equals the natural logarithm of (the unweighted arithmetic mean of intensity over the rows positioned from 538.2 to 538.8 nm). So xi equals 2.80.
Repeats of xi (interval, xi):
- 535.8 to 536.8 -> 2.78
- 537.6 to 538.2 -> 2.79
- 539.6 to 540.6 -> 2.74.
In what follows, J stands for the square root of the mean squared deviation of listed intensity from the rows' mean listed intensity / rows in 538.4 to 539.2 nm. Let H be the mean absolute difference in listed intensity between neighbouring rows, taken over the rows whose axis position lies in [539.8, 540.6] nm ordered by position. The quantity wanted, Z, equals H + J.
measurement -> 1.0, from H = 0.60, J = 0.42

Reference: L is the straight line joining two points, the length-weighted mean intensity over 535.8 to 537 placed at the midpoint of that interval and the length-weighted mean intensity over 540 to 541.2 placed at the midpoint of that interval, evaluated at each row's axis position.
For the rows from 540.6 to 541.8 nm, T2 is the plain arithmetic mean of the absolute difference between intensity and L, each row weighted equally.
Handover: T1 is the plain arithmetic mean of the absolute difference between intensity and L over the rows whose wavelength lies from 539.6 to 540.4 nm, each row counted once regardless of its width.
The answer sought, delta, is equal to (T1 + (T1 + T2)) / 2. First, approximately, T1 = 0.6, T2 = 1.33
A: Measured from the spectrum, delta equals 1.3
